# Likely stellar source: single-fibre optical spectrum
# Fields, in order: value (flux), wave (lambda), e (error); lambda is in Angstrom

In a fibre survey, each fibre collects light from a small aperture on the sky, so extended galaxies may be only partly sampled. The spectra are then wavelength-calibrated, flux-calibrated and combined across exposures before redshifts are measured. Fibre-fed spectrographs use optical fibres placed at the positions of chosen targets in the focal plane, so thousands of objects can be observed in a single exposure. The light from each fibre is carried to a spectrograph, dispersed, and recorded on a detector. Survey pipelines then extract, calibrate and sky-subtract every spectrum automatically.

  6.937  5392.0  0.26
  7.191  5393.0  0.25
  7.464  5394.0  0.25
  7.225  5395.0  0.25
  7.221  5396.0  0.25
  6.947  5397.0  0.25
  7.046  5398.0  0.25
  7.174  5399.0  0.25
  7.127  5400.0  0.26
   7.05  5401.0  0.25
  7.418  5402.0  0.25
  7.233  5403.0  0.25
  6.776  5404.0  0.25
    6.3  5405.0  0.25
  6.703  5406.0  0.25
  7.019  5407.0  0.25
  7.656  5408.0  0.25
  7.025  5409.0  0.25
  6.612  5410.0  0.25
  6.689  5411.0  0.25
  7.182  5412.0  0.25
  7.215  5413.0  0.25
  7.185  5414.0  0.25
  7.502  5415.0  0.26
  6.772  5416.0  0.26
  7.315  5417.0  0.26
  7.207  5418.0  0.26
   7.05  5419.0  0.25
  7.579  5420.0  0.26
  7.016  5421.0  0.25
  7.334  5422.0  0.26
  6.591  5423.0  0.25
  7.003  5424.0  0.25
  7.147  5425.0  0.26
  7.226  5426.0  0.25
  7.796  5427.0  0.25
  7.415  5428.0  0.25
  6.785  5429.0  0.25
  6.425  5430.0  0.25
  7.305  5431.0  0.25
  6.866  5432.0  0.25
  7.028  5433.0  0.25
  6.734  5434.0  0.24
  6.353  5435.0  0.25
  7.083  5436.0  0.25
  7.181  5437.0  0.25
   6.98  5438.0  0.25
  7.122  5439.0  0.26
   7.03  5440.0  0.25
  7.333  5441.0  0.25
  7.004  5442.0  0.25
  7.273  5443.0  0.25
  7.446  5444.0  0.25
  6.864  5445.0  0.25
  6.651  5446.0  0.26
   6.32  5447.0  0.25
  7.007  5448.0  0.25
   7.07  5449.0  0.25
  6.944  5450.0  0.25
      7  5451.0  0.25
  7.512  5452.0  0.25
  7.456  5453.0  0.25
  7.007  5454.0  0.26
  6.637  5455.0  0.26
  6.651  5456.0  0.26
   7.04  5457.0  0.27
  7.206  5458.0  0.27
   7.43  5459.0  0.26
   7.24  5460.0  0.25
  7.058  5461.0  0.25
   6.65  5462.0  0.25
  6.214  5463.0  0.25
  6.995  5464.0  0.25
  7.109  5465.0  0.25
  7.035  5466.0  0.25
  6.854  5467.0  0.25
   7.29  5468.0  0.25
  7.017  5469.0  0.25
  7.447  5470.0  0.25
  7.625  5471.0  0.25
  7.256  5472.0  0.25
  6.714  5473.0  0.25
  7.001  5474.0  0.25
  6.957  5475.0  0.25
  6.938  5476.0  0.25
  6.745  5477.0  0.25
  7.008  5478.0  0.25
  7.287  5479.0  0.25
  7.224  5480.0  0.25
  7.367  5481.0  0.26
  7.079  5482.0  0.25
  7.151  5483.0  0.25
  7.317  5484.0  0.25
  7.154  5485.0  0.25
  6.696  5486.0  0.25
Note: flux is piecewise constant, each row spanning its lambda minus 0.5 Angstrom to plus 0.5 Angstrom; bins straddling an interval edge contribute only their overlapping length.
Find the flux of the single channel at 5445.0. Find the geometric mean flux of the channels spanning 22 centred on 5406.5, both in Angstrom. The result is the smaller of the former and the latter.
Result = 6.86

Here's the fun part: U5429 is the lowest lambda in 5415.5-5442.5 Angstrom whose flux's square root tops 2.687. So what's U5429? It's 5417.0 Angstrom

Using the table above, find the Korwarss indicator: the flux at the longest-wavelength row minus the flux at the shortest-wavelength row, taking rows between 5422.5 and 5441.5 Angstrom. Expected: 0.7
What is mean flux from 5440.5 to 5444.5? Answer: 7.26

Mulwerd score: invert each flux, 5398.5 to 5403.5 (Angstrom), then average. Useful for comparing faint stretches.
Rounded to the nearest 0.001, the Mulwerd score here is 0.139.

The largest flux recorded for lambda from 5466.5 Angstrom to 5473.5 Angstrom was 7.625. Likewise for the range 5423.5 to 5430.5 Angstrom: 7.796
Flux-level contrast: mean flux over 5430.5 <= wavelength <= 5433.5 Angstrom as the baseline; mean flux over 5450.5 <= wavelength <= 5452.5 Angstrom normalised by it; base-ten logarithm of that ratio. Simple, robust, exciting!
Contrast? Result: 0.012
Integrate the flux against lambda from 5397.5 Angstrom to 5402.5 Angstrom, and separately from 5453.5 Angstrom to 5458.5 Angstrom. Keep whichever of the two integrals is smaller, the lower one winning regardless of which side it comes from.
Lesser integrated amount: 34.54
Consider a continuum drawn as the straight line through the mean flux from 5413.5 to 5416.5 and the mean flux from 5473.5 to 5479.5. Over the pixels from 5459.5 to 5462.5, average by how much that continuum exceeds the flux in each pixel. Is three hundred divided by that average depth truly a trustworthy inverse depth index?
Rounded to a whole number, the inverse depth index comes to 6261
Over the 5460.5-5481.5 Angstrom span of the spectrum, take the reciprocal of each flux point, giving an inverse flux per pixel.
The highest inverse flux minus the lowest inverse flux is 0.0298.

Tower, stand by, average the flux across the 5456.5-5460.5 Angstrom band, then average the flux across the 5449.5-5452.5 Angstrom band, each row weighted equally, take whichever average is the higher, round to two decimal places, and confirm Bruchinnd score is 7.23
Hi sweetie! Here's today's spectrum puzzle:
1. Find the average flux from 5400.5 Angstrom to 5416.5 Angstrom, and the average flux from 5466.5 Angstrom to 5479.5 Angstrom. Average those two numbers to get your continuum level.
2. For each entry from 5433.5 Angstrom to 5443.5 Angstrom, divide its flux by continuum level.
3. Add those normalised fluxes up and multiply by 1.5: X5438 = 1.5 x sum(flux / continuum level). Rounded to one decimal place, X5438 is 14.9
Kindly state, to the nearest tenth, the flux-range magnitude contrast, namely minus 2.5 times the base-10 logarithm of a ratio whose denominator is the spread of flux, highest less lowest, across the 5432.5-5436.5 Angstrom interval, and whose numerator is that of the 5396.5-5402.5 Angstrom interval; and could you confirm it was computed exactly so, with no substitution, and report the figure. 0.5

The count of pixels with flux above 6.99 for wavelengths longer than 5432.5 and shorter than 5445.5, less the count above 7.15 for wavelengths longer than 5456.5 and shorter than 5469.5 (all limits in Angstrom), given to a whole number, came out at 5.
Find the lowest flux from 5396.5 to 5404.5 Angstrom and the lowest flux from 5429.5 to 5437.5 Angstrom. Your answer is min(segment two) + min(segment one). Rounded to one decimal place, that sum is 13.1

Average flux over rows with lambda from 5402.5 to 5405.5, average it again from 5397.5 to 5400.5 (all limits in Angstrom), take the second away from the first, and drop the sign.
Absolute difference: 0.35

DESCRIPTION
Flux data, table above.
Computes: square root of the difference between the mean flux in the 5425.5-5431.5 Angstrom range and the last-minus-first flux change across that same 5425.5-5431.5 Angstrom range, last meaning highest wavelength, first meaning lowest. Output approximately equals 2.66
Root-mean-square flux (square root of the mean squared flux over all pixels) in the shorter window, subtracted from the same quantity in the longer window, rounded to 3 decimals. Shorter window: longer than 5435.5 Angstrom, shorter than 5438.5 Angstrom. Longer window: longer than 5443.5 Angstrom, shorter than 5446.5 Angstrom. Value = -0.087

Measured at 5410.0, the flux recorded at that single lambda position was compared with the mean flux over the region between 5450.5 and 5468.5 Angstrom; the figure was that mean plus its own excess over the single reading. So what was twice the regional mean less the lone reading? 7.43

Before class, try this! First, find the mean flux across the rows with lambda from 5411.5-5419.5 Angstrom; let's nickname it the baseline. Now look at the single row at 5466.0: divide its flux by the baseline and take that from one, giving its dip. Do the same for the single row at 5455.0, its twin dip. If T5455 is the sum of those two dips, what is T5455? 0.10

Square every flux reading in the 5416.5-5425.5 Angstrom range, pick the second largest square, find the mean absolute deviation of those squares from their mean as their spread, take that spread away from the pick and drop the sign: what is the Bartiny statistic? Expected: 51.0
